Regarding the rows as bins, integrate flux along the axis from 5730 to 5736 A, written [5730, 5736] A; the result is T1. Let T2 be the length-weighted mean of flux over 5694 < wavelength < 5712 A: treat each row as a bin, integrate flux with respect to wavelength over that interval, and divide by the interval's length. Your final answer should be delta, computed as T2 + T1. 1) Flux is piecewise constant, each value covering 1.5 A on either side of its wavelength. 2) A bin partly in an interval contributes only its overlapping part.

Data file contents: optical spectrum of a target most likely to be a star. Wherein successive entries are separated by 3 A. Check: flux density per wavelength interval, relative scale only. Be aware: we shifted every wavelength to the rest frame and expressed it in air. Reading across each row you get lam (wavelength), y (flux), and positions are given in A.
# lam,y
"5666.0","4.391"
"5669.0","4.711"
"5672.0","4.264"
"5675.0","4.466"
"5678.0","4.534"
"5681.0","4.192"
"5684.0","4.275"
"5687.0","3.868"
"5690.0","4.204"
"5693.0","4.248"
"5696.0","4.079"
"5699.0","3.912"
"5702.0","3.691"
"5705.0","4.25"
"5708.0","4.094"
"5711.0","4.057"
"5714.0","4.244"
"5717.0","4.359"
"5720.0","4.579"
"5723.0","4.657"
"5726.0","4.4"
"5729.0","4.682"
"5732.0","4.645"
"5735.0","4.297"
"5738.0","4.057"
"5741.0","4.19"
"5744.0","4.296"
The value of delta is 31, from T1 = 27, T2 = 4.02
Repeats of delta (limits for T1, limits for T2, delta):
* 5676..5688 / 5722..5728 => 55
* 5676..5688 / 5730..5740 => 55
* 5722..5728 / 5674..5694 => 31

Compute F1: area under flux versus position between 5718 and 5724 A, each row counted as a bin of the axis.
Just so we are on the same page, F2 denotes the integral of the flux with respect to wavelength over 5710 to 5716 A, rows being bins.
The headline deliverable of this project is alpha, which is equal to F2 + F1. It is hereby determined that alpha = 52.6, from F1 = 27.6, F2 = 25.1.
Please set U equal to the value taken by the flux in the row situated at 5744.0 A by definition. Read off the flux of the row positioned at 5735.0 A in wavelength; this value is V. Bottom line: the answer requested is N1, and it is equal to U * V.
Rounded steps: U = 4.296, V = 4.297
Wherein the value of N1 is 18.5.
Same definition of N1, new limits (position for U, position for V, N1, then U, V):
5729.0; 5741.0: 19.6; 4.682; 4.19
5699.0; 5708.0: 16.0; 3.912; 4.094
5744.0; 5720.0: 19.7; 4.296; 4.579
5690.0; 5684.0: 18.0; 4.204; 4.275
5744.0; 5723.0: 20.0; 4.296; 4.657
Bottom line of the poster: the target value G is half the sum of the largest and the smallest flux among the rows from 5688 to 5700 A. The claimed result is 4.1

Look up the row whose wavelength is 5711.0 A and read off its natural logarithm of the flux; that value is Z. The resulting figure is 1.40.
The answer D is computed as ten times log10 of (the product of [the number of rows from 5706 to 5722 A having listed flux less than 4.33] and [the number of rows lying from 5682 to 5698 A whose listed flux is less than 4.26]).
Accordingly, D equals 10.8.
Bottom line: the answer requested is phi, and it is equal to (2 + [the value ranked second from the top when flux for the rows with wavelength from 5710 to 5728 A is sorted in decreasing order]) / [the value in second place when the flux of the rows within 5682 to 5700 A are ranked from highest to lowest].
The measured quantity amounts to 1.55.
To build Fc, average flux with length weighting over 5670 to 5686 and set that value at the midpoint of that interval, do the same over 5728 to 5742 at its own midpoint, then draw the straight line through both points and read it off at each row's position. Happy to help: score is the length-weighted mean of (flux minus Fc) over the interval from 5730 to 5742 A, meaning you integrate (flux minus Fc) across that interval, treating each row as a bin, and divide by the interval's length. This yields -0.05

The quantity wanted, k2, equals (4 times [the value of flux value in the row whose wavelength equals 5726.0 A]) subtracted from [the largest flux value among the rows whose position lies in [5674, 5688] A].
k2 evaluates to -13.1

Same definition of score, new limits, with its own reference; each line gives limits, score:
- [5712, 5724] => 0.07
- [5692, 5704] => -0.37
